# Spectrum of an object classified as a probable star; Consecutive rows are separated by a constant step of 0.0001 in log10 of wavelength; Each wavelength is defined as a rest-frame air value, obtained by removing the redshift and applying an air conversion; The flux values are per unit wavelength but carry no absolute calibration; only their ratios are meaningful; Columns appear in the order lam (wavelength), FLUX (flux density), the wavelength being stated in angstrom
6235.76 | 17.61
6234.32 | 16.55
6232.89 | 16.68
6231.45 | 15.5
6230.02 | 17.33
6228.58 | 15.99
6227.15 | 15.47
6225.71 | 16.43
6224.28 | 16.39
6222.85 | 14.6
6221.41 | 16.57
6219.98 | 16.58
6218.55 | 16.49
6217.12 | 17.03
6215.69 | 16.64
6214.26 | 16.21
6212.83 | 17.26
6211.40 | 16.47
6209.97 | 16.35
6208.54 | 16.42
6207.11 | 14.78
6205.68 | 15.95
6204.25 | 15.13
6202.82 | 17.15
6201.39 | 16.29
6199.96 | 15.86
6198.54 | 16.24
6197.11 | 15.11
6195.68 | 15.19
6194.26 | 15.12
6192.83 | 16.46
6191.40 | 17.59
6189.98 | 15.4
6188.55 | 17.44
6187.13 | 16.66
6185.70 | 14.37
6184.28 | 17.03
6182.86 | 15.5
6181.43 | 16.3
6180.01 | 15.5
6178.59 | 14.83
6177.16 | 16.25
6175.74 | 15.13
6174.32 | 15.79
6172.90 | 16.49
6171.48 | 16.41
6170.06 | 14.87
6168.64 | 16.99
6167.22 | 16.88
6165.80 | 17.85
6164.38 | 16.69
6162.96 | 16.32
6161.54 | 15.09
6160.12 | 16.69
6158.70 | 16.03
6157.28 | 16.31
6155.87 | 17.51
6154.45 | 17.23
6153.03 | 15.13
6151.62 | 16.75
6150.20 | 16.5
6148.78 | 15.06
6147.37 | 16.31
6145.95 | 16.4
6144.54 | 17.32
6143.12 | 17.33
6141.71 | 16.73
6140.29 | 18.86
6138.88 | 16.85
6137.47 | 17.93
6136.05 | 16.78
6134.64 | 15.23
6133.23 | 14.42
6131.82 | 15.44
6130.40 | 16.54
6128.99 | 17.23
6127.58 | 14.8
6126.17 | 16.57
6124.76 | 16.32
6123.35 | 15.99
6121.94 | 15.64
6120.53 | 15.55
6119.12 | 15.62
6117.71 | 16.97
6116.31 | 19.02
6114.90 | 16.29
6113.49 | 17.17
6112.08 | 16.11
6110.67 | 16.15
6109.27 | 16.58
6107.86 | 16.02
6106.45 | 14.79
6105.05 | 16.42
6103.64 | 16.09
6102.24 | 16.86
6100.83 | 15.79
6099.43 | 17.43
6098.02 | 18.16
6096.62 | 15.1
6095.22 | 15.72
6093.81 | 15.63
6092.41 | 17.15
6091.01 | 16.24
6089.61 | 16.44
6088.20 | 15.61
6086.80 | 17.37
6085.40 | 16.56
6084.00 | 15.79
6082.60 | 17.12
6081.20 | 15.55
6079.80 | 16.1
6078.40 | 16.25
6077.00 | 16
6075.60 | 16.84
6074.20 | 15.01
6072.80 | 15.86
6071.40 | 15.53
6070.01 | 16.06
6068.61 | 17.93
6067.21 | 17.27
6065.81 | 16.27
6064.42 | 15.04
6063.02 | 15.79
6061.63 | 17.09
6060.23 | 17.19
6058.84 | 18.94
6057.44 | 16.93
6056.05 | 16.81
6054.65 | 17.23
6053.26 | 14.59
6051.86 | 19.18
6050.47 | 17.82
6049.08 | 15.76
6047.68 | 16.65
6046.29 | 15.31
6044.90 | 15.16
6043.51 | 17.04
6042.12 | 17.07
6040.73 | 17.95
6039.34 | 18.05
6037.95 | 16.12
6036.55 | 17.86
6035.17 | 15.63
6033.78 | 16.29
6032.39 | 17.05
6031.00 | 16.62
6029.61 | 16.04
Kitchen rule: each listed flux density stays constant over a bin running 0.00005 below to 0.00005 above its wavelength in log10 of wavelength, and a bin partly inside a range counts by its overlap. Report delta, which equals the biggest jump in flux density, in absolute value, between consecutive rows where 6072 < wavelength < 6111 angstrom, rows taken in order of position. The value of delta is 3.06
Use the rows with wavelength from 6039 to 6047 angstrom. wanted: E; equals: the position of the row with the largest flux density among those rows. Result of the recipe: 6039.34 angstrom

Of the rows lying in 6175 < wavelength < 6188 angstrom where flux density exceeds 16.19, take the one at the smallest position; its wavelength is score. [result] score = 6177.16 angstrom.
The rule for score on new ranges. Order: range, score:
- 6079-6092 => 6082.60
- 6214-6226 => 6214.26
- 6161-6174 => 6162.96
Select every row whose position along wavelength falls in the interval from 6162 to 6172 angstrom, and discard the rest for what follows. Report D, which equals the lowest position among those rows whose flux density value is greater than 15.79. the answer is 6162.96 angstrom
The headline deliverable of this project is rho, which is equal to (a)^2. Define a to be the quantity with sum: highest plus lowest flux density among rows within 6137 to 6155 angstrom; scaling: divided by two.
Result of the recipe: 288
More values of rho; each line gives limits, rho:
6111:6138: 280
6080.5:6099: 277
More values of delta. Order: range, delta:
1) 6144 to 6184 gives 2.12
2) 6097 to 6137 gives 2.73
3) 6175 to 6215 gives 2.66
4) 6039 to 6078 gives 4.59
